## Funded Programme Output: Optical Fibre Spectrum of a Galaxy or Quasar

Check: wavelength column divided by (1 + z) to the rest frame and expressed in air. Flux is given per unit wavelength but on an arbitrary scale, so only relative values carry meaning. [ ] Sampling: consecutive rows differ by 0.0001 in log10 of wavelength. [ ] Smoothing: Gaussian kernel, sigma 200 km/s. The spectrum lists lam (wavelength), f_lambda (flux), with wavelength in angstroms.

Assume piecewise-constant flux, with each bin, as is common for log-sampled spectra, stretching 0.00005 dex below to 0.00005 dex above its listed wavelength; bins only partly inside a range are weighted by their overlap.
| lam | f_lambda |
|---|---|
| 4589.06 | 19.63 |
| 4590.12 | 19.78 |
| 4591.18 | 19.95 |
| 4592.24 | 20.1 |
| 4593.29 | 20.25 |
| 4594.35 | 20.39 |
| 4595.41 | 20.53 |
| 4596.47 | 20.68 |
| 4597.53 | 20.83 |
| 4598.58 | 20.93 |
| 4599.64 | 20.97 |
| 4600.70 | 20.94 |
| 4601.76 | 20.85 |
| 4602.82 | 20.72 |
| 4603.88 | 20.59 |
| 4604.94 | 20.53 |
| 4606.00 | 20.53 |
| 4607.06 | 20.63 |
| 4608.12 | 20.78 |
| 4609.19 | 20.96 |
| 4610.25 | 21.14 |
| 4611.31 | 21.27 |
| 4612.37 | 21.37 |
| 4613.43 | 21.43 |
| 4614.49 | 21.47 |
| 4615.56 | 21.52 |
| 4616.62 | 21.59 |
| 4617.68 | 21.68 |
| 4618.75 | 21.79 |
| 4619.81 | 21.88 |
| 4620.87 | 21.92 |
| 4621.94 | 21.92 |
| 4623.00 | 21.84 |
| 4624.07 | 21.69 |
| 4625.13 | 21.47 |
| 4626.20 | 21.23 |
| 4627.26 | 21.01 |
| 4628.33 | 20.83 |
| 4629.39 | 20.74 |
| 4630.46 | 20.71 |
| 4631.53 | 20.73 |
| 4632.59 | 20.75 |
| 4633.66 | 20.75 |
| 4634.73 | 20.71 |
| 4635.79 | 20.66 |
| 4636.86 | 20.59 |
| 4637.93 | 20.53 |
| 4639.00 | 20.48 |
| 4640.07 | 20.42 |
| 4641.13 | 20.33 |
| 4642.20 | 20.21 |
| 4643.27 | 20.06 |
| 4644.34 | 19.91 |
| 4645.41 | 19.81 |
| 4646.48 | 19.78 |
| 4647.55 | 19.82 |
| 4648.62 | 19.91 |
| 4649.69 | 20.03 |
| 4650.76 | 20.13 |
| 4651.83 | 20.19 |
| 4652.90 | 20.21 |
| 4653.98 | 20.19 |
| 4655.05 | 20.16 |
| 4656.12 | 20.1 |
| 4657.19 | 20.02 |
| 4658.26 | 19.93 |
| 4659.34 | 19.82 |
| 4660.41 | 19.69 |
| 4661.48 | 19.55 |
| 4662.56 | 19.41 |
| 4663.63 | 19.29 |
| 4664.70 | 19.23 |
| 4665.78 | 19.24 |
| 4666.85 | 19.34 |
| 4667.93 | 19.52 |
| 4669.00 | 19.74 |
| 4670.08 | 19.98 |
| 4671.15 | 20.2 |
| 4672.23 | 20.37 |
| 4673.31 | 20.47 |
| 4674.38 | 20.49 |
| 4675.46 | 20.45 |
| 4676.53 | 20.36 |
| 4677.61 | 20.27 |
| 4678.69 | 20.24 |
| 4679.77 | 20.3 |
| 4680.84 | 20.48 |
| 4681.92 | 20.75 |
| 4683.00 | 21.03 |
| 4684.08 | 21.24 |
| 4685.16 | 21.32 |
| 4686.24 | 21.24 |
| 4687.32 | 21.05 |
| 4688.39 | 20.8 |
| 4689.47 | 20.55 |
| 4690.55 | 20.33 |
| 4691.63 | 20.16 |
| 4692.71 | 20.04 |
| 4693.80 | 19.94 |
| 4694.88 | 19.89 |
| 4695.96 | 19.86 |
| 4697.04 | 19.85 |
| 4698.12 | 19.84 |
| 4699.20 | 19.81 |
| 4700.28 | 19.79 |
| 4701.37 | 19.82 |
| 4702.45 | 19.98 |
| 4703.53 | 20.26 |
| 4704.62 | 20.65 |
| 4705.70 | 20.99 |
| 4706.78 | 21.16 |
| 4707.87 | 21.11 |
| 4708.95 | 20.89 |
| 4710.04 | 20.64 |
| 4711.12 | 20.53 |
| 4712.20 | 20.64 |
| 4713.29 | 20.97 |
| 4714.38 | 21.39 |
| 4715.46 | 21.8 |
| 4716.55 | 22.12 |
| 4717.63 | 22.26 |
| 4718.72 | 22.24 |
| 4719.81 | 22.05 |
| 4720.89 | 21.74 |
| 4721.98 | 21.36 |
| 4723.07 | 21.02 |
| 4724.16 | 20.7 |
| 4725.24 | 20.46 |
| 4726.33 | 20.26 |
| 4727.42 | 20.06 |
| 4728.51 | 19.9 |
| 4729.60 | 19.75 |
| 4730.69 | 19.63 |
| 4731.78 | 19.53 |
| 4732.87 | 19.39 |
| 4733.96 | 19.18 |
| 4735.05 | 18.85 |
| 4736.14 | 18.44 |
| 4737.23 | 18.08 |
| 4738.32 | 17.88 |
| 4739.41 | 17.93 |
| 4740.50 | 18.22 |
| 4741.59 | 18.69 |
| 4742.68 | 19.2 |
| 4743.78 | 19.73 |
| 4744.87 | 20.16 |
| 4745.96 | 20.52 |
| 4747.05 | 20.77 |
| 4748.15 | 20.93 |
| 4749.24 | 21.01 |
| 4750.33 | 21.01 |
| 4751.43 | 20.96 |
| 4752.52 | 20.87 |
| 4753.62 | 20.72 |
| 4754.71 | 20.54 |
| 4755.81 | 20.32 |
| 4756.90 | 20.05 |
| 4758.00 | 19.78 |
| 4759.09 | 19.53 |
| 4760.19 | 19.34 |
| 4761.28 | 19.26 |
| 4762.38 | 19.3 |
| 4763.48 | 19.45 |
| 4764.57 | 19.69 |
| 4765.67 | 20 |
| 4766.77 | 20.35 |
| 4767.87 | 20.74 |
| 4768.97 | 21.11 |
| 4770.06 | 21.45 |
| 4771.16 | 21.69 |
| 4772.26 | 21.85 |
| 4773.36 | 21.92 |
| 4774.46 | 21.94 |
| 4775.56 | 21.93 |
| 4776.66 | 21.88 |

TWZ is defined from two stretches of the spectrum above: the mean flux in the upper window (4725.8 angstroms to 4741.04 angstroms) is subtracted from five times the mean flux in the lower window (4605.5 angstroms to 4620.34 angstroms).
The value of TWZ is 87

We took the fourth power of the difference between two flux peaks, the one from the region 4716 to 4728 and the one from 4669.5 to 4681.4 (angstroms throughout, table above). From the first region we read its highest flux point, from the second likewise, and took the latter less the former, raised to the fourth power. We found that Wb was 9.8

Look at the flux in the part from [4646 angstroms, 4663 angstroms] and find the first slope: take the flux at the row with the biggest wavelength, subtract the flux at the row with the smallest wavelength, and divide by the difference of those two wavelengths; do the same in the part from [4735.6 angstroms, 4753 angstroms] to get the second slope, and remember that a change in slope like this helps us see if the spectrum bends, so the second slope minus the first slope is 0.17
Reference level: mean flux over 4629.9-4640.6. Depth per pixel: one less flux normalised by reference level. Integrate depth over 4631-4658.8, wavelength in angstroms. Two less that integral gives 1.5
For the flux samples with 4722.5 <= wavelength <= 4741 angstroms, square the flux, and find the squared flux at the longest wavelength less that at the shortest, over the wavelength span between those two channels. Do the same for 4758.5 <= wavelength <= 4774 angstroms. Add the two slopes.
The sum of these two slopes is 0.6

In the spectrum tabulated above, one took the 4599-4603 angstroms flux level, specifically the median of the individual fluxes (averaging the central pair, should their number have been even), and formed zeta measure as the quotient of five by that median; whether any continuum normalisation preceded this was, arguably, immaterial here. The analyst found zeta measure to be 0.239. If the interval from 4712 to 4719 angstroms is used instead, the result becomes 0.229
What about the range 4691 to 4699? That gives 0.251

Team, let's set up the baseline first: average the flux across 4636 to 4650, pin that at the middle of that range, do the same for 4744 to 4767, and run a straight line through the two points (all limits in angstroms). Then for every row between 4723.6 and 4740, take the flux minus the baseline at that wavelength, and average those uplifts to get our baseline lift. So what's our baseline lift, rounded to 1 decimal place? -0.9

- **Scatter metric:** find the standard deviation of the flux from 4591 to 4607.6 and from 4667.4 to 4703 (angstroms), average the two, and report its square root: 0.62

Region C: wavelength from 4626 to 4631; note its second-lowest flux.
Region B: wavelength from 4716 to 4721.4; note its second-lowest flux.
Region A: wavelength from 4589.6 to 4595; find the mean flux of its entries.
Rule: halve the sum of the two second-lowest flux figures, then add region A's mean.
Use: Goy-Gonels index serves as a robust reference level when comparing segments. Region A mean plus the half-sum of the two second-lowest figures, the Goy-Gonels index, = 41.49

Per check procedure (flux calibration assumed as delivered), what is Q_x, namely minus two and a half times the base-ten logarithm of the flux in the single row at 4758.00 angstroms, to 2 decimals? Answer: -3.24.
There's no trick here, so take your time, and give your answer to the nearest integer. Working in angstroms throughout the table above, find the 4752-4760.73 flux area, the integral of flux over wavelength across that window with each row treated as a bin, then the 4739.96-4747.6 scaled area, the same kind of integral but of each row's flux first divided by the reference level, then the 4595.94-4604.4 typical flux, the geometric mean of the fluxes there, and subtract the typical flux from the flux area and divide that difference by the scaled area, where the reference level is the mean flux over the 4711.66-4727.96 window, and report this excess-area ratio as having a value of 22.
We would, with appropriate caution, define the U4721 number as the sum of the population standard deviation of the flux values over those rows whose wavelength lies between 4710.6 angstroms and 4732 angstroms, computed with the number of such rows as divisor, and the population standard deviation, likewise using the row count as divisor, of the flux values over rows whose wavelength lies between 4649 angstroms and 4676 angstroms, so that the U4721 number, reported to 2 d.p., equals 1.28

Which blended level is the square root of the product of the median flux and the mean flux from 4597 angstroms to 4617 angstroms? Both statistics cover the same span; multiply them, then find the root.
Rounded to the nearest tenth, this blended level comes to 21.0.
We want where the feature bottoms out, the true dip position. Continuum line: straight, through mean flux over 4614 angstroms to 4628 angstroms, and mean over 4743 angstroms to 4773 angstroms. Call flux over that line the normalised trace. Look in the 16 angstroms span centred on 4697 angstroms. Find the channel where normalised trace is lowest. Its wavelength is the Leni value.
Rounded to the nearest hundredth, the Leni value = 4700.28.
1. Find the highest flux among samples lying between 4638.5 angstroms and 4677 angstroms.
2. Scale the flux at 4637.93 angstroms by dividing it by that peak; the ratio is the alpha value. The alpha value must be 1.00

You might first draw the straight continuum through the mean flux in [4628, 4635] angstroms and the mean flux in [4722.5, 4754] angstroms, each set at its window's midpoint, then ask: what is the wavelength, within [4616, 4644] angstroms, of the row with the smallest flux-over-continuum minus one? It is 4643.27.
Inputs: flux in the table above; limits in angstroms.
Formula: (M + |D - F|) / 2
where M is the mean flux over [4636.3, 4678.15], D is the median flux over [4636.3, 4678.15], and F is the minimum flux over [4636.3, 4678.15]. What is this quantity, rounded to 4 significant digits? 10.42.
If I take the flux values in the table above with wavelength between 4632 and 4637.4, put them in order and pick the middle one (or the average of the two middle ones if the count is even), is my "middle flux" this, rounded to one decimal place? 20.7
